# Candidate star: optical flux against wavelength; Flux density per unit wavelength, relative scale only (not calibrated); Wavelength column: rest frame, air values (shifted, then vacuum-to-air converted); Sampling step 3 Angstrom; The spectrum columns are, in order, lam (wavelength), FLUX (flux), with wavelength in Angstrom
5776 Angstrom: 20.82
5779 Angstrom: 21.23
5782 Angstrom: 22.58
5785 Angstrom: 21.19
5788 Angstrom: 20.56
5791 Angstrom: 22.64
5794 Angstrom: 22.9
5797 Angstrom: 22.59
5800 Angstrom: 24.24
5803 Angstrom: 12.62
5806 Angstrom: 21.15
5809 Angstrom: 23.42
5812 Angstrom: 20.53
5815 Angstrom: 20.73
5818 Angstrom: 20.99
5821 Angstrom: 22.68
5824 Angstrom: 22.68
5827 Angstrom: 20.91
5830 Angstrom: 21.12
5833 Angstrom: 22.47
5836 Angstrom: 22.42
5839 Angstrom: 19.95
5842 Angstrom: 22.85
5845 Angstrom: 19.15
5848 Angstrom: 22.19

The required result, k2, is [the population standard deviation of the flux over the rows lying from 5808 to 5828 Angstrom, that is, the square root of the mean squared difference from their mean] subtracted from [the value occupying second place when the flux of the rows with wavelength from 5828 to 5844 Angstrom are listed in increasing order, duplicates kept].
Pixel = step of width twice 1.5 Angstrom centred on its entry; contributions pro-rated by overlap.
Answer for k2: 20.0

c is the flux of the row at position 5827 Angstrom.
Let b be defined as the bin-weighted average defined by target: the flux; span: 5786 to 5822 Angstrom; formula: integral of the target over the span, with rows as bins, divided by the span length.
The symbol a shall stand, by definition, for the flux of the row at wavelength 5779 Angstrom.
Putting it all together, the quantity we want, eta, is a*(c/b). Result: 21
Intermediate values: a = 21.23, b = 21.2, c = 20.91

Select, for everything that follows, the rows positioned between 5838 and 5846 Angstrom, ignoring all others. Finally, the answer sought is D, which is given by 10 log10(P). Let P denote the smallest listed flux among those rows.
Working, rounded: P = 19.15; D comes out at 12.8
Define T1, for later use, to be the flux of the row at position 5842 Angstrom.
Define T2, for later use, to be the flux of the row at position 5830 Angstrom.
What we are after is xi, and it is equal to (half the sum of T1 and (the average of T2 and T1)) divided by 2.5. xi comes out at 9.0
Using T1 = 22.85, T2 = 21.12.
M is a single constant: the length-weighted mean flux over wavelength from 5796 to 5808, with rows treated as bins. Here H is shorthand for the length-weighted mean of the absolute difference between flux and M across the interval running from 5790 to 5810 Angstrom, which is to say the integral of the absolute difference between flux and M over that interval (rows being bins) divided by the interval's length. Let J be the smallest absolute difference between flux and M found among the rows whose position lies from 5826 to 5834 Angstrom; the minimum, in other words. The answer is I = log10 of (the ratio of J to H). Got -0.67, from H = 3.37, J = 0.73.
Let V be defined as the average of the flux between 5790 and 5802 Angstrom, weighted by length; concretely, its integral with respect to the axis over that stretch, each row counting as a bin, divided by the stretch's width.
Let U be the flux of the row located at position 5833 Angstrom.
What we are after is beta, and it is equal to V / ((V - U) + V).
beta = 0.99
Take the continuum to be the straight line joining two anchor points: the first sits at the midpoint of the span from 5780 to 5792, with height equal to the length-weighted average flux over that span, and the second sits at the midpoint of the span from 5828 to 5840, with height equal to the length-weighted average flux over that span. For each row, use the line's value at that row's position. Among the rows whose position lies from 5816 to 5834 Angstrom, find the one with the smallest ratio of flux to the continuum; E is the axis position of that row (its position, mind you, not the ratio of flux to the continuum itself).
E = 5827 Angstrom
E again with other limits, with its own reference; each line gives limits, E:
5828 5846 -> 5845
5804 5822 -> 5812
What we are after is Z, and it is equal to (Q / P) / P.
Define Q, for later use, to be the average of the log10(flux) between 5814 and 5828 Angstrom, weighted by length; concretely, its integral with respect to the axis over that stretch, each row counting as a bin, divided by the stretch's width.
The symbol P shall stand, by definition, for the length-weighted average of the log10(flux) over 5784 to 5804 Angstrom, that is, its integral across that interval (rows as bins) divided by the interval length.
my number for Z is 0.768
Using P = 1.32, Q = 1.335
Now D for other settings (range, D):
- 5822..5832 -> 13.2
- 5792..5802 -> 13.5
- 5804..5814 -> 13.1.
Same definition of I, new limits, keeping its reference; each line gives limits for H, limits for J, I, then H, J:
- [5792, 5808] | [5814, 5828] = -0.81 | 3.50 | 0.55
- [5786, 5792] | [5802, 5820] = -0.57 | 1.29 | 0.35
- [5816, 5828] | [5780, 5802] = -0.64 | 1.62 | 0.38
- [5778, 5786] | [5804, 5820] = -0.65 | 1.54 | 0.35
